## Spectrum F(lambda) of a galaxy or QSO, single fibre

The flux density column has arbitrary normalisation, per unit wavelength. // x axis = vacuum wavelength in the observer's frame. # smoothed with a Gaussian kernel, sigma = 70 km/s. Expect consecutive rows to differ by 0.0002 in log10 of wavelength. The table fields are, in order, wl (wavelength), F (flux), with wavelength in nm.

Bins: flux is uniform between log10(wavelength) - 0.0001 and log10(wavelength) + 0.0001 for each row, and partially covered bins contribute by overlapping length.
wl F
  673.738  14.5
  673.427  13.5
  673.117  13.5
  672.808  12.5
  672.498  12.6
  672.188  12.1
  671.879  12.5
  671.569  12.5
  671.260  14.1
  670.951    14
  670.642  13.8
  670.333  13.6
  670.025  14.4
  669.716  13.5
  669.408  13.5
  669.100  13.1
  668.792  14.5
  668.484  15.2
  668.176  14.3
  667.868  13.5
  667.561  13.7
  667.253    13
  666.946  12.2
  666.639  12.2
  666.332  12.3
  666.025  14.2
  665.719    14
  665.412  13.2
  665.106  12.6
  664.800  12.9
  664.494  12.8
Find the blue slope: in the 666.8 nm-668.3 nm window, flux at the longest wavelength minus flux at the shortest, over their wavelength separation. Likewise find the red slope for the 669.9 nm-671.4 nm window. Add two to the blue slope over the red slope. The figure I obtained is -5.0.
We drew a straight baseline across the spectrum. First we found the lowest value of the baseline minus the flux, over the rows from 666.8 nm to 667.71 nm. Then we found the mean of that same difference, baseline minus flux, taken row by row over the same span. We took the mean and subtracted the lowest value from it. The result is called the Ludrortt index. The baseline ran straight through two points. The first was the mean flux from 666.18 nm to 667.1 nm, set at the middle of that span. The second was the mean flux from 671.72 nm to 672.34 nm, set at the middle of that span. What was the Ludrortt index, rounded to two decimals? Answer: 0.73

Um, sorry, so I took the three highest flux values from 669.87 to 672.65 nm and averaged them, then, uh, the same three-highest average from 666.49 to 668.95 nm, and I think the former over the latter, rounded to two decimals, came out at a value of 0.97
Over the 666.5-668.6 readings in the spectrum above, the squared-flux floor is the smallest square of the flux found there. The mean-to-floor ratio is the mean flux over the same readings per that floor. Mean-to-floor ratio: 0.090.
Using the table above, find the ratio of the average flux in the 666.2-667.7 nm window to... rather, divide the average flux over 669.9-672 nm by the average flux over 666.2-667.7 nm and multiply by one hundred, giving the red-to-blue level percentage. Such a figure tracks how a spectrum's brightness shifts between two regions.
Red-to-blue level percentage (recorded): 107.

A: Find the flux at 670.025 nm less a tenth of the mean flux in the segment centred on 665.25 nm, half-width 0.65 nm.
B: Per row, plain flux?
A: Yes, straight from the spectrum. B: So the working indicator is 13.1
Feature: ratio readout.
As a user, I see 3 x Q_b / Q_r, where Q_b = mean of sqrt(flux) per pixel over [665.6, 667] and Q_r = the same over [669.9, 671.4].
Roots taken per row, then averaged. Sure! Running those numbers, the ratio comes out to 2.89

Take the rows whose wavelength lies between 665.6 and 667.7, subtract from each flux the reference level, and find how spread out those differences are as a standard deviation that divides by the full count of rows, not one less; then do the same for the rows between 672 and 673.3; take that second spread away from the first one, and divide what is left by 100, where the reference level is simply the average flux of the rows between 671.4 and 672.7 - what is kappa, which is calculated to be 0.0030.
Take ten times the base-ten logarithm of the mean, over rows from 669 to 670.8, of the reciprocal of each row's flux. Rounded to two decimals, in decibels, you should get -11.35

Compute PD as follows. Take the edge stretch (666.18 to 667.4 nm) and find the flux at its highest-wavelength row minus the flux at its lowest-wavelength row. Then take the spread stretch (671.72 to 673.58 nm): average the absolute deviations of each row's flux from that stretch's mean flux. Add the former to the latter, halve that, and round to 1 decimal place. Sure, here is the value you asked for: 0.6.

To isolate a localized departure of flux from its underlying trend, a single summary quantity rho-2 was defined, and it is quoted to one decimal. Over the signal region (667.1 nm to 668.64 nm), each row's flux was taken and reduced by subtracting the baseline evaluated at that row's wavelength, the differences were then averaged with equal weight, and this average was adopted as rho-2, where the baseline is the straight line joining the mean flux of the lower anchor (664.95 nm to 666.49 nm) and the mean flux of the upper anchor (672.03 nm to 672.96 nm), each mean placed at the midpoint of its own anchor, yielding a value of 1.0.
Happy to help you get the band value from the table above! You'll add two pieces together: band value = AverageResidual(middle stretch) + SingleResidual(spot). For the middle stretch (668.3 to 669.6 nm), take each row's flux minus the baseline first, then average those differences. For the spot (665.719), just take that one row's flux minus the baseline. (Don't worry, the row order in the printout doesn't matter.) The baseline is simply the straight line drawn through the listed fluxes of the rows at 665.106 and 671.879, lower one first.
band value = 2.9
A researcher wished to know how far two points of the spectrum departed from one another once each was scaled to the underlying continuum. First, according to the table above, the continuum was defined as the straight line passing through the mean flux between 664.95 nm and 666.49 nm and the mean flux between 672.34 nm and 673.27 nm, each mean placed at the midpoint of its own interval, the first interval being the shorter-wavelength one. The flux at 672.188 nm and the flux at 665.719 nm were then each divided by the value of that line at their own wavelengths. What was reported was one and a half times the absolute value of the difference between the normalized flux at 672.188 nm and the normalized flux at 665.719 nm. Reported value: 0.18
